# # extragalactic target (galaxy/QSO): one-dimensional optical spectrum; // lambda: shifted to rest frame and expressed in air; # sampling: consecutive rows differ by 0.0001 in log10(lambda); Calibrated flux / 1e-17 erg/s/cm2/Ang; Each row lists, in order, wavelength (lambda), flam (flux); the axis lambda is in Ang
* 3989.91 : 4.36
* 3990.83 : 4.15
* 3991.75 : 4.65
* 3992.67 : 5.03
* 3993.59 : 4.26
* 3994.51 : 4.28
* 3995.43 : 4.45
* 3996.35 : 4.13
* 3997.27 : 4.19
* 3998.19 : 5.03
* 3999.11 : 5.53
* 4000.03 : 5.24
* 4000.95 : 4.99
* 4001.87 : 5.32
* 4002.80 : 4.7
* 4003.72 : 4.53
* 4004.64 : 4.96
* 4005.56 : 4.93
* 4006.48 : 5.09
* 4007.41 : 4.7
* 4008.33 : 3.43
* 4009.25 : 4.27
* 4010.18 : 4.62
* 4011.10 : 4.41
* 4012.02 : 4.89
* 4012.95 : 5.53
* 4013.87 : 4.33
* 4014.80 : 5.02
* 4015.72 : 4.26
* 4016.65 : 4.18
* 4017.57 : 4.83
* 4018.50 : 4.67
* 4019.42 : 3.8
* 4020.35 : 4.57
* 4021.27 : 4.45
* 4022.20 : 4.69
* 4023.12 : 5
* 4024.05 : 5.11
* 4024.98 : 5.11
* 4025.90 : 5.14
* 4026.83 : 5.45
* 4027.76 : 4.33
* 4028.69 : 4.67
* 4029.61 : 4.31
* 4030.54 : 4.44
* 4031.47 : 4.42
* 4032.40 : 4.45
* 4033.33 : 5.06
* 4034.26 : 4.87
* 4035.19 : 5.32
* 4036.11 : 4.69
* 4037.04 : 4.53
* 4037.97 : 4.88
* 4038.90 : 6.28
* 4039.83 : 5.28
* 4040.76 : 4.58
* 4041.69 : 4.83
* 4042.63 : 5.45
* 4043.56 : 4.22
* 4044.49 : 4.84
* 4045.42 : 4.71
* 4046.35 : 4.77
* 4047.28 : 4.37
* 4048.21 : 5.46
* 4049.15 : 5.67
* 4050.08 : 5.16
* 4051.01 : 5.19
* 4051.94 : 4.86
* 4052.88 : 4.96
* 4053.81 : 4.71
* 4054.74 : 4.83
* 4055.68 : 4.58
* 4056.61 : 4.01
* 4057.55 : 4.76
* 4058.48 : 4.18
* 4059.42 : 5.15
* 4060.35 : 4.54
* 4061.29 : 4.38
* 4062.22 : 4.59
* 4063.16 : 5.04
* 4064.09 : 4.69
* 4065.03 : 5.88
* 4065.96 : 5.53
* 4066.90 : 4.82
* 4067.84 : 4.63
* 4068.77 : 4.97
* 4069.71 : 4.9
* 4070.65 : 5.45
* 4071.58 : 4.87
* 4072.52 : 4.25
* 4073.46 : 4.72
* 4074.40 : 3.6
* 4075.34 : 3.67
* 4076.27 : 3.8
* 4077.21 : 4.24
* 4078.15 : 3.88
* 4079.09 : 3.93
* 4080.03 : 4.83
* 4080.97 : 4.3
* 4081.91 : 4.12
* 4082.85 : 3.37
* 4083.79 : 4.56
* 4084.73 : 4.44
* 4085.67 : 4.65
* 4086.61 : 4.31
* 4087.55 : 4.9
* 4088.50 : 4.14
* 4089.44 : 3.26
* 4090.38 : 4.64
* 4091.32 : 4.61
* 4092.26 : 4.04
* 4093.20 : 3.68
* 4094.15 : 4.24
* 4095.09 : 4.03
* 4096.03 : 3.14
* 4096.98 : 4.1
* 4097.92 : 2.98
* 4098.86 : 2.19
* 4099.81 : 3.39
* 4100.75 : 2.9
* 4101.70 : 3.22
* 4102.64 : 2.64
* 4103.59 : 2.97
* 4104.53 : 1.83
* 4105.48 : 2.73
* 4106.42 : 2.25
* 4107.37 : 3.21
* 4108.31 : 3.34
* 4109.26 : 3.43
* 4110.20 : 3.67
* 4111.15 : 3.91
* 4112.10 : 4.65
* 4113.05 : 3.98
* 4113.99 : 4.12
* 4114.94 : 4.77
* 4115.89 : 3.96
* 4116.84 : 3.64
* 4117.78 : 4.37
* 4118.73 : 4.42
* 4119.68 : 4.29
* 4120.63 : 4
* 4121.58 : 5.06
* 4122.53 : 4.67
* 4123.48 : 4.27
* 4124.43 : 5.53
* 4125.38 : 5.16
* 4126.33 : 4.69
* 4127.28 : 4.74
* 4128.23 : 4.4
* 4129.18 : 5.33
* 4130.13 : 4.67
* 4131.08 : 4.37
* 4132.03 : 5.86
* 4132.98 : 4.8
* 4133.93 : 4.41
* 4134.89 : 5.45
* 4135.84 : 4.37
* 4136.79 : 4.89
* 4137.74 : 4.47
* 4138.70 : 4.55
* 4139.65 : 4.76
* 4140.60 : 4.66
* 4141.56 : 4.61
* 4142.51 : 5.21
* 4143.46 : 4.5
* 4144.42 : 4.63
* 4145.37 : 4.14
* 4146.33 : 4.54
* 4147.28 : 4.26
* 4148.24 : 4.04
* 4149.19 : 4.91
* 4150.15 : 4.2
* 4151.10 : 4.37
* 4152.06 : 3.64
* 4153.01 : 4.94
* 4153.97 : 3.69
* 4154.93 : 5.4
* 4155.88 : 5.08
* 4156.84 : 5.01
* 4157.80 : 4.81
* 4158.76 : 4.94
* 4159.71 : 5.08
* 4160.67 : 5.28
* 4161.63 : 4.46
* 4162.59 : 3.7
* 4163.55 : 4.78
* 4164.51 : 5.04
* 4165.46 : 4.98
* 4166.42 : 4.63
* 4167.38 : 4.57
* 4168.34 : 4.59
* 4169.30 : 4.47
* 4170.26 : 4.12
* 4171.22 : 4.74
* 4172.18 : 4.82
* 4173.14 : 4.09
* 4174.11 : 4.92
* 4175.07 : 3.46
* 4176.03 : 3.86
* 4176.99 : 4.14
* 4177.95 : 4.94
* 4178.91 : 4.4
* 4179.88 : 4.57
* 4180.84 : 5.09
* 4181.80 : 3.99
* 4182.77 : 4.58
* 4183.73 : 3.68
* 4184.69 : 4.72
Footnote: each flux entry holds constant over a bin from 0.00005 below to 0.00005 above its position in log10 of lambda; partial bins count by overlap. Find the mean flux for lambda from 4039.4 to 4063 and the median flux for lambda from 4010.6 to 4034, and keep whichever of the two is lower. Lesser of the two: 4.7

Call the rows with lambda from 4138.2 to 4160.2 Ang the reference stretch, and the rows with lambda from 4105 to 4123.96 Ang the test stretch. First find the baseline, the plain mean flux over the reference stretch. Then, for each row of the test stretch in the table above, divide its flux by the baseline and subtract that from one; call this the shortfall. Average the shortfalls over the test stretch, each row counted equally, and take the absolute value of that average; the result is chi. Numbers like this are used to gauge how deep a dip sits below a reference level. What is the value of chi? 0.15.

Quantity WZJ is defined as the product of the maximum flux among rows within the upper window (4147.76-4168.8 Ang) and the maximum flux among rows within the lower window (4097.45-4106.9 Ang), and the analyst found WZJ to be 18.3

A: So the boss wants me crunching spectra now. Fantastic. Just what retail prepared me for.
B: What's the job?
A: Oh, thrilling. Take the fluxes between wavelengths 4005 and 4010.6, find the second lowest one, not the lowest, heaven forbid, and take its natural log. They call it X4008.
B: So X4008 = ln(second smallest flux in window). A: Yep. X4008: 1.45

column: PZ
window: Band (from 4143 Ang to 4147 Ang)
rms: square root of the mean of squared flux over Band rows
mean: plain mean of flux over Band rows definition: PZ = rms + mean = 8.9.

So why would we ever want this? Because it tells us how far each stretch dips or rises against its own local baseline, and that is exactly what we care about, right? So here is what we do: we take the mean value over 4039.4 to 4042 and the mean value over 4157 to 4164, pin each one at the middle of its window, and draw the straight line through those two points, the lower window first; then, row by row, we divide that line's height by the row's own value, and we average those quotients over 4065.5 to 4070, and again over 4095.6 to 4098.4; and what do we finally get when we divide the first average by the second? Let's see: 0.7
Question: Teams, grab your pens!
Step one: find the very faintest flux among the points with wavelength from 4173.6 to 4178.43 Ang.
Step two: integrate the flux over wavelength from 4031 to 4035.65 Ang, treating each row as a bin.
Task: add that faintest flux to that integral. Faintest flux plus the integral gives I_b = 25.9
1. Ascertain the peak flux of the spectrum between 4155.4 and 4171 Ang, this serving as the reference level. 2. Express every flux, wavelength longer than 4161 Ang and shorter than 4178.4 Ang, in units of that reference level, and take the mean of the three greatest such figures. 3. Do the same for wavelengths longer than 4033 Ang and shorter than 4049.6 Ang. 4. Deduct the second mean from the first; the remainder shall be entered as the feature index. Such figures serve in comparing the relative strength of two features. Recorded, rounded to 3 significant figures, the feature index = -0.155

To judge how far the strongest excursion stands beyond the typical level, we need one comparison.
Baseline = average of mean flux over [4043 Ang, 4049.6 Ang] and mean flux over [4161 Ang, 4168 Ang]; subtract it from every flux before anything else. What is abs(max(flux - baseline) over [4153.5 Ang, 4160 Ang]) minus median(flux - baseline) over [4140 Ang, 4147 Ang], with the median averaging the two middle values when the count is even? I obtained 0.8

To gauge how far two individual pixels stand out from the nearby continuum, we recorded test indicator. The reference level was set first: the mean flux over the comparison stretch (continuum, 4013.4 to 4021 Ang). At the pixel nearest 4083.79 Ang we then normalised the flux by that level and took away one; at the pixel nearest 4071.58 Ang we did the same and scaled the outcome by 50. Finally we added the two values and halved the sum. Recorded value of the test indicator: 2.3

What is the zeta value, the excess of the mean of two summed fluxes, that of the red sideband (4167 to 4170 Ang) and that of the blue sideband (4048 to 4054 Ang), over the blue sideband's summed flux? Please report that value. -11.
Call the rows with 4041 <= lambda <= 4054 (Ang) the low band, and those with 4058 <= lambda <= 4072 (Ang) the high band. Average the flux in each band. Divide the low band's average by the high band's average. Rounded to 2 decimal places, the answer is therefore 1.01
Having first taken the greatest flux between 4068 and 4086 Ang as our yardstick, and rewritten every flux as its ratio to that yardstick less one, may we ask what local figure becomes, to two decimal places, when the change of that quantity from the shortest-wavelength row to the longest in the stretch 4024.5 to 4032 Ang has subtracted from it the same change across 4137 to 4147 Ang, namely -0.14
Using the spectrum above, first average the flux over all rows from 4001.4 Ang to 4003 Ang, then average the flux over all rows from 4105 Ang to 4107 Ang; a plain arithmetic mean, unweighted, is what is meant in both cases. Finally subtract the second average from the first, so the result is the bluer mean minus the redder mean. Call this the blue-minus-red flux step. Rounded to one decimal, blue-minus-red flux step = 2.5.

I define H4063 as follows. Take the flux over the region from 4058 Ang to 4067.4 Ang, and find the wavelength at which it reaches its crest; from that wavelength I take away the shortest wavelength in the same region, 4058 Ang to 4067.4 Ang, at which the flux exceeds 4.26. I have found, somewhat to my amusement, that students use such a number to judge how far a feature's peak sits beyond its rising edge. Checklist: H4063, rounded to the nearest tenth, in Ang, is 5.6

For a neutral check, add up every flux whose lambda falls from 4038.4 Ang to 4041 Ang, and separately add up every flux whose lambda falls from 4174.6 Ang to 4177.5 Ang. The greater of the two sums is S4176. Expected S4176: 16.1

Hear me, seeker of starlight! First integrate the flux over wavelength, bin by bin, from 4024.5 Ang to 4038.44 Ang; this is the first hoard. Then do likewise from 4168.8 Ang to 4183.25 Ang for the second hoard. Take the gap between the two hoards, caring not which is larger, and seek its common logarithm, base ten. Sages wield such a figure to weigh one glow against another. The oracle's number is 0.46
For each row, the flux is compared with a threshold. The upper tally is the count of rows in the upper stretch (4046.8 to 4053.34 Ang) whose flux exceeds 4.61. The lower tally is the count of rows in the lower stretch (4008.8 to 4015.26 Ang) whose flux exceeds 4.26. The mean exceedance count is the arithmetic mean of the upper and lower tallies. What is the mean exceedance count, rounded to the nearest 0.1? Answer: 6.5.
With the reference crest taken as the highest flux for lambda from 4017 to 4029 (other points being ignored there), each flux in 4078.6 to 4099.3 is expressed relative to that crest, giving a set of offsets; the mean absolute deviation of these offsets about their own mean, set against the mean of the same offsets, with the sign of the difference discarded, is 1.9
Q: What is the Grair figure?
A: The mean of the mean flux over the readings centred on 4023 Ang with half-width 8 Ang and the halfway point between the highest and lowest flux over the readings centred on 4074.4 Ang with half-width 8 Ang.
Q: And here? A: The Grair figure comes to 4.59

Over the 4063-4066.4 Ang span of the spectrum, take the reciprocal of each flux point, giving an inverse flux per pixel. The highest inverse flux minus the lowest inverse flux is 0.0432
